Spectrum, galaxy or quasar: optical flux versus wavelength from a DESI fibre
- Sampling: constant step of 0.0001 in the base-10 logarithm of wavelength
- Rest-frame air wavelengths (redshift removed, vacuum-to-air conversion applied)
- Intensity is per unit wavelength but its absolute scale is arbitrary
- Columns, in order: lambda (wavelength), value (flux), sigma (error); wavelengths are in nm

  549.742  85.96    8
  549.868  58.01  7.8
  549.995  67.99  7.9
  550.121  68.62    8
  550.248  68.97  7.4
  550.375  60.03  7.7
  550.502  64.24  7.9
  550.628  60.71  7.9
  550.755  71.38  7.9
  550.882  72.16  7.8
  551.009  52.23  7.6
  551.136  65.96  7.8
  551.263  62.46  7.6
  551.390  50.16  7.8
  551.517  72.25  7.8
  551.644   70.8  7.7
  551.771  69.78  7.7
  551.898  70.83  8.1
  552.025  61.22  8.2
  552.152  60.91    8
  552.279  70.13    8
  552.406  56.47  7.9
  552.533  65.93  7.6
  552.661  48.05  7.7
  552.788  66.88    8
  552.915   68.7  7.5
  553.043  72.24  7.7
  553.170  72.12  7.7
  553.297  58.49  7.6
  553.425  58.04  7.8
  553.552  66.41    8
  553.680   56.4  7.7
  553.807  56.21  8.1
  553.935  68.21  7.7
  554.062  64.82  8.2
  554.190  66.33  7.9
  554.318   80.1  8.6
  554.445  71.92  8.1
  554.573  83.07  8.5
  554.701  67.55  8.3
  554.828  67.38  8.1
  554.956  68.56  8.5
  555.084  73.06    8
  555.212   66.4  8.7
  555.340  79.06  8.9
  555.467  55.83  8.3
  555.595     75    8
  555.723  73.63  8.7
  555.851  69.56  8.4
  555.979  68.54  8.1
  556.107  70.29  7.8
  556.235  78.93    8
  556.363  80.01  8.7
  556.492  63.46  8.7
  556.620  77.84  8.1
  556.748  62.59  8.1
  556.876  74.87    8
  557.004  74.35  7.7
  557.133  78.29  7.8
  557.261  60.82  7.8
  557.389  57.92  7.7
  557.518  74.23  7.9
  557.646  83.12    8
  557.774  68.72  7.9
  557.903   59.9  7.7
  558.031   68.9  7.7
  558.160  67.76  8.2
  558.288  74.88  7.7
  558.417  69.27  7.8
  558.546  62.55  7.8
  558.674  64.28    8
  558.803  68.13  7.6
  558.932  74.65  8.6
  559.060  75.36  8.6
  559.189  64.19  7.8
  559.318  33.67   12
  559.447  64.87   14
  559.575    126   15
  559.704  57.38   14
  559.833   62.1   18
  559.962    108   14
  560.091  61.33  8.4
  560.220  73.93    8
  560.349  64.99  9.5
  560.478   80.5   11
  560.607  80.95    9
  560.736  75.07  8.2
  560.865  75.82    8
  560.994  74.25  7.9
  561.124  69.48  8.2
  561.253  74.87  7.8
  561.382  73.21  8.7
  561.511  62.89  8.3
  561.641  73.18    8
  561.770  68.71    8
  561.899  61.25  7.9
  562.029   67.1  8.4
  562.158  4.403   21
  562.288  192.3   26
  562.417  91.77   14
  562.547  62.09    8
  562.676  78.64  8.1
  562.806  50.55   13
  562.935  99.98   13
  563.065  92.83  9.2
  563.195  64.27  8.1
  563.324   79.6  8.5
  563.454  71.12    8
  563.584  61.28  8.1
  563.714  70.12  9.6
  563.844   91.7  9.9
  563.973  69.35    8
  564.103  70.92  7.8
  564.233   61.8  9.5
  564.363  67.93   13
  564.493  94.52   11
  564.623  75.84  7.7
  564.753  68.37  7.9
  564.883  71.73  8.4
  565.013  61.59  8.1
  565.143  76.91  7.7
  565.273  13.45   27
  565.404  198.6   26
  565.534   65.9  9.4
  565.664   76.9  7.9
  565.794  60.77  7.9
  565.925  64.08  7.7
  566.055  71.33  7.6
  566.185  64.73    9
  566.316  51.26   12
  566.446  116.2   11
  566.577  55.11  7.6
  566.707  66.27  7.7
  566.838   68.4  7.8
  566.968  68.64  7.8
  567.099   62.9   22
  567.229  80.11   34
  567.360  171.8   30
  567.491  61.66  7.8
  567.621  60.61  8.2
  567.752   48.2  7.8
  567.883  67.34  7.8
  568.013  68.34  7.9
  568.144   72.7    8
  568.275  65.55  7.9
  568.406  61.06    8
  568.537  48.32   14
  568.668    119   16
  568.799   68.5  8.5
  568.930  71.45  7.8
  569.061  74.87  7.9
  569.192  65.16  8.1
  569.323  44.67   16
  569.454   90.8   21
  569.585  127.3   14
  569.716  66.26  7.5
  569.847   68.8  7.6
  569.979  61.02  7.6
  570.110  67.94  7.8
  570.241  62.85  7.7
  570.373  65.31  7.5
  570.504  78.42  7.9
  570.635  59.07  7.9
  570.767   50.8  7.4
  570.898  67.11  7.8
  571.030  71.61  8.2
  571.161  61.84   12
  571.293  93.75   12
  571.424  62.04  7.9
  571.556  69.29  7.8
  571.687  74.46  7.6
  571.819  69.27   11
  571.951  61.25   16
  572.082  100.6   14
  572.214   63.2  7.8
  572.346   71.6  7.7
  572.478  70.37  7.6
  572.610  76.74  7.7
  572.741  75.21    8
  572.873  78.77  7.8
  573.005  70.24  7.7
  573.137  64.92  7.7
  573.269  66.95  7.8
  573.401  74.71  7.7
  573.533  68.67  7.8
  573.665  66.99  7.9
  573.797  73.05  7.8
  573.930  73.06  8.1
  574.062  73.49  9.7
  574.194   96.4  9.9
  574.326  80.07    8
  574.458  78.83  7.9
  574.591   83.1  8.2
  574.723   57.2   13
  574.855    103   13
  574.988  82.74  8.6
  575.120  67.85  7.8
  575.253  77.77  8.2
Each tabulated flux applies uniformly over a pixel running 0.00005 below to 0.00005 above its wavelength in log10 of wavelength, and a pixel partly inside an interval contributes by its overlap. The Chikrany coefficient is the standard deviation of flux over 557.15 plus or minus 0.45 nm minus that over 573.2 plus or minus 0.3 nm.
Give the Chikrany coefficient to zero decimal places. 4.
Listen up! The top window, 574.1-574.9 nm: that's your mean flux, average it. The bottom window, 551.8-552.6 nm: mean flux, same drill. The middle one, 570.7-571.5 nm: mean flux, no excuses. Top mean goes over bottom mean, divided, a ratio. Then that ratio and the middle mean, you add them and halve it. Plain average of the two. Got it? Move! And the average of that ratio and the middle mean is 34.6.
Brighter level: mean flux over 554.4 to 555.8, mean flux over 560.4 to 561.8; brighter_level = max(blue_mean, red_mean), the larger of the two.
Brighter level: 74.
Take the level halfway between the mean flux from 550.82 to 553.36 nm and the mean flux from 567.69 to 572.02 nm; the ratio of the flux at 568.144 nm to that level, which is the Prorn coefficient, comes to 1.08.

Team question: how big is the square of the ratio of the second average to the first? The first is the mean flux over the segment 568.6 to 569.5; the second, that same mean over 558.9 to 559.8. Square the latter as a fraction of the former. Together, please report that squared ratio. 0.9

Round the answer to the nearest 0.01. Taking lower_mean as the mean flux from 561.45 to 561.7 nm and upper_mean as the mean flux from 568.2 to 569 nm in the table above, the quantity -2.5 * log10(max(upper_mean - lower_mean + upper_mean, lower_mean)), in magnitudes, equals -4.71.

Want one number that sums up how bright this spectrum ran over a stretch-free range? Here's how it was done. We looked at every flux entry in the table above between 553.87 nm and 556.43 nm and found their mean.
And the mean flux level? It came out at 71.4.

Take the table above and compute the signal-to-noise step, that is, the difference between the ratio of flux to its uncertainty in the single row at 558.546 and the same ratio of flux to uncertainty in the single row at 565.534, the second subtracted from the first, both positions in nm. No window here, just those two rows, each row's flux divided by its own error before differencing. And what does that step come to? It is 1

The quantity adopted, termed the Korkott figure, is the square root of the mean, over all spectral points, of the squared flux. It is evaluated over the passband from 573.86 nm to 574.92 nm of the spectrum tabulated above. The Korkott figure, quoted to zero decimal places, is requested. 82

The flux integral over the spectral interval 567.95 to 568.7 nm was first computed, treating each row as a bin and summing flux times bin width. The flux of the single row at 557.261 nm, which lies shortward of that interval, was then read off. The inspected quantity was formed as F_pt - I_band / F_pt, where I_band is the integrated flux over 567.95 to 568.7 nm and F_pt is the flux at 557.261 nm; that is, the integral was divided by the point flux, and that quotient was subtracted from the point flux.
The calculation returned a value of 60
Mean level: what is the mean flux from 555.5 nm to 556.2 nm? 71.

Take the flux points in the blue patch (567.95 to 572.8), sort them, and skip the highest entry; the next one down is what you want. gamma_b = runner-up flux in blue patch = 119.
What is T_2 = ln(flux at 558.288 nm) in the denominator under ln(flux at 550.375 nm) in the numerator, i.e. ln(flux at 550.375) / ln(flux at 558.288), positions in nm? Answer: 0.95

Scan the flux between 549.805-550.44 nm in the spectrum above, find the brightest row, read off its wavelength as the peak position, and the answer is 550.248 nm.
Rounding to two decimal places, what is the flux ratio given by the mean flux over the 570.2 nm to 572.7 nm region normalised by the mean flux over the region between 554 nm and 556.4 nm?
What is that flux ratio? 0.98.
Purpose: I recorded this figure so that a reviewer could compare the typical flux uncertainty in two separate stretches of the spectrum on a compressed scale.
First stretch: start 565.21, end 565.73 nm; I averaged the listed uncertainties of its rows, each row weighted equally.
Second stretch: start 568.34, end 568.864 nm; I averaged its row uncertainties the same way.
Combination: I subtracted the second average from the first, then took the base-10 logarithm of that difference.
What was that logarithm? 0.77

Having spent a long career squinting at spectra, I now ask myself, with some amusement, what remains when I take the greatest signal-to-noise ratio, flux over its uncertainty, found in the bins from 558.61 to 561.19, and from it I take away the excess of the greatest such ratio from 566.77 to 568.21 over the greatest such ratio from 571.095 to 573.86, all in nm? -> 10.49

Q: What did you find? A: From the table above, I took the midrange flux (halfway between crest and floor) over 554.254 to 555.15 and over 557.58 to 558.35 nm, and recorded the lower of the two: 72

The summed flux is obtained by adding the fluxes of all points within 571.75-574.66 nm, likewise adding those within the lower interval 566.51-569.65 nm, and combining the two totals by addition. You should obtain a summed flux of 3426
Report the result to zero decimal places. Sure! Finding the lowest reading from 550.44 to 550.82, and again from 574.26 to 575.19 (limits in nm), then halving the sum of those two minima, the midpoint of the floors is 59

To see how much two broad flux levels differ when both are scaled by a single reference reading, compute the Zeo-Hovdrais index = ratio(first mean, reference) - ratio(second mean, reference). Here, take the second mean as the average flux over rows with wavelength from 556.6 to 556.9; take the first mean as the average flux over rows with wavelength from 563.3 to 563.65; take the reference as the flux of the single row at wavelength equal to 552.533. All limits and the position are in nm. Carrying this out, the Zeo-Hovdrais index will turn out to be -0.02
